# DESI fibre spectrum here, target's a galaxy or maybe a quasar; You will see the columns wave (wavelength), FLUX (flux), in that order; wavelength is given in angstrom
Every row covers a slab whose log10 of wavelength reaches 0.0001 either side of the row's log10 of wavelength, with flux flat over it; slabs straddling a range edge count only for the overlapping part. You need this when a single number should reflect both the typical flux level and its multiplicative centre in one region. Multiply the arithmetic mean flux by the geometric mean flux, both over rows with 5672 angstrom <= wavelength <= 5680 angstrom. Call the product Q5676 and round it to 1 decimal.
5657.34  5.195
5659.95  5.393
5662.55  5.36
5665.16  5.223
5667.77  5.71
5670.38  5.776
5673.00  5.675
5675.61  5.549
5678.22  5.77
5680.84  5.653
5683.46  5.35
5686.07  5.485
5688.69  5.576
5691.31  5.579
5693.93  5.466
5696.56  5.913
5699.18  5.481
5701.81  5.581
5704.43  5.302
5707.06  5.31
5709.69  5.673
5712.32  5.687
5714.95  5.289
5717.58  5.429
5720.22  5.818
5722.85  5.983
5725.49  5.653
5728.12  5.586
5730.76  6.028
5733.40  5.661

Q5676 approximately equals 32.1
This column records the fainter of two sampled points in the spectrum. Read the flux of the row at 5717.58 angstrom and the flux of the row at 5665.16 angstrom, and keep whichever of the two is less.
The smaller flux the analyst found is 5.22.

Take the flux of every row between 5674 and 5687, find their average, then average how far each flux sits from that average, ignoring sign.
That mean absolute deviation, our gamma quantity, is 0.12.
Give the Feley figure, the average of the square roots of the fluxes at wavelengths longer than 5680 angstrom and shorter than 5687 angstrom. 2.34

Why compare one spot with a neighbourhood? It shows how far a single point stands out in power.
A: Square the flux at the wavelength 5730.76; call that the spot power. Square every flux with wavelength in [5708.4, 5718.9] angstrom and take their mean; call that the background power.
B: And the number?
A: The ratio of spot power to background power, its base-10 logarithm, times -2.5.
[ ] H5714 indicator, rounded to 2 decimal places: -0.19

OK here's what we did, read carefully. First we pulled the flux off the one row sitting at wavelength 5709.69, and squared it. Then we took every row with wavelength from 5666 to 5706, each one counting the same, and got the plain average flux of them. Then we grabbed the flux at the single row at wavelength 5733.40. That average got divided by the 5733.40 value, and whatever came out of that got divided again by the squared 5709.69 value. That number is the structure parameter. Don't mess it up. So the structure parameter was 0.0307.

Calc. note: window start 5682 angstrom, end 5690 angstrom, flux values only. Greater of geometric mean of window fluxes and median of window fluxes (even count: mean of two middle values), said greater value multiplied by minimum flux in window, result 29.3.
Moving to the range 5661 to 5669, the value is 28.3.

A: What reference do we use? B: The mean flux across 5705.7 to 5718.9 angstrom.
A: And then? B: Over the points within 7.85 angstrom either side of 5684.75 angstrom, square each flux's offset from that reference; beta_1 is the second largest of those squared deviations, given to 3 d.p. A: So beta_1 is 0.031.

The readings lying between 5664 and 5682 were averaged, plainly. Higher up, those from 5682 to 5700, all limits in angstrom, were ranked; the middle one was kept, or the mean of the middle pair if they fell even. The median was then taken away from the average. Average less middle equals 0.14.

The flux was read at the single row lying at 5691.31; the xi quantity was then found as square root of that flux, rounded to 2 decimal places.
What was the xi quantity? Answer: 2.36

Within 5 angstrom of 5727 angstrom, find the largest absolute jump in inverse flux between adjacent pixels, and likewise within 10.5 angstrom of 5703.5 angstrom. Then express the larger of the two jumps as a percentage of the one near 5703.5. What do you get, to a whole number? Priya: 100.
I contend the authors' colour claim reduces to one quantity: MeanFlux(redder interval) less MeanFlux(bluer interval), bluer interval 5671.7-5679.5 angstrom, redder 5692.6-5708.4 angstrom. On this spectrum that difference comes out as -0.2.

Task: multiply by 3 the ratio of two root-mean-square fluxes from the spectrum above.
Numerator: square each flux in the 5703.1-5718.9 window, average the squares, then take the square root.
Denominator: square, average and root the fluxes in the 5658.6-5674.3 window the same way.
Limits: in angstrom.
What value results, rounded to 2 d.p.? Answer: 2.96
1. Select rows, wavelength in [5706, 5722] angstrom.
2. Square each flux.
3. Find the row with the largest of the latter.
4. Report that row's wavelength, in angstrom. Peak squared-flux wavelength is 5720.22 angstrom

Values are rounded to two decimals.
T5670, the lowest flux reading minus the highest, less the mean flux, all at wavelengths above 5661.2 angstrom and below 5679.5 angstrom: -6.13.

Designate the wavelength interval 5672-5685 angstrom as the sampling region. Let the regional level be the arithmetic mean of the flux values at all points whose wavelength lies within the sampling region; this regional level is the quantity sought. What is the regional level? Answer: 5.60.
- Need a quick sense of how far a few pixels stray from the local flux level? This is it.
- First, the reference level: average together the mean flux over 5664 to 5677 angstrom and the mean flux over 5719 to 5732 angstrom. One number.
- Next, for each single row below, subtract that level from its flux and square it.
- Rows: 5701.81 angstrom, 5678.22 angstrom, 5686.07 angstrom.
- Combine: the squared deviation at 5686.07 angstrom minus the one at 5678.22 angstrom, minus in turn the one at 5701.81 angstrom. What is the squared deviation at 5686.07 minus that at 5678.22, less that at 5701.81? 0.03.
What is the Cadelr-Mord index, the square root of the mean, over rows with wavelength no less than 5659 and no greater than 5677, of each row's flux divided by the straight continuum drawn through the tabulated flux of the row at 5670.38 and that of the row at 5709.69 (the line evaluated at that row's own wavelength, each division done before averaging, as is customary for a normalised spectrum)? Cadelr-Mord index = 0.978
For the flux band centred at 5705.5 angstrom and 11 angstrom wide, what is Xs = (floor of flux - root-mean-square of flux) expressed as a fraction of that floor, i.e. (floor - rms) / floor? -0.03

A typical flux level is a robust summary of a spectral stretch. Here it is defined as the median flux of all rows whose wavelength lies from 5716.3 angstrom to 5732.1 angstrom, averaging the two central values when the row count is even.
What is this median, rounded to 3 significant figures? 5.74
